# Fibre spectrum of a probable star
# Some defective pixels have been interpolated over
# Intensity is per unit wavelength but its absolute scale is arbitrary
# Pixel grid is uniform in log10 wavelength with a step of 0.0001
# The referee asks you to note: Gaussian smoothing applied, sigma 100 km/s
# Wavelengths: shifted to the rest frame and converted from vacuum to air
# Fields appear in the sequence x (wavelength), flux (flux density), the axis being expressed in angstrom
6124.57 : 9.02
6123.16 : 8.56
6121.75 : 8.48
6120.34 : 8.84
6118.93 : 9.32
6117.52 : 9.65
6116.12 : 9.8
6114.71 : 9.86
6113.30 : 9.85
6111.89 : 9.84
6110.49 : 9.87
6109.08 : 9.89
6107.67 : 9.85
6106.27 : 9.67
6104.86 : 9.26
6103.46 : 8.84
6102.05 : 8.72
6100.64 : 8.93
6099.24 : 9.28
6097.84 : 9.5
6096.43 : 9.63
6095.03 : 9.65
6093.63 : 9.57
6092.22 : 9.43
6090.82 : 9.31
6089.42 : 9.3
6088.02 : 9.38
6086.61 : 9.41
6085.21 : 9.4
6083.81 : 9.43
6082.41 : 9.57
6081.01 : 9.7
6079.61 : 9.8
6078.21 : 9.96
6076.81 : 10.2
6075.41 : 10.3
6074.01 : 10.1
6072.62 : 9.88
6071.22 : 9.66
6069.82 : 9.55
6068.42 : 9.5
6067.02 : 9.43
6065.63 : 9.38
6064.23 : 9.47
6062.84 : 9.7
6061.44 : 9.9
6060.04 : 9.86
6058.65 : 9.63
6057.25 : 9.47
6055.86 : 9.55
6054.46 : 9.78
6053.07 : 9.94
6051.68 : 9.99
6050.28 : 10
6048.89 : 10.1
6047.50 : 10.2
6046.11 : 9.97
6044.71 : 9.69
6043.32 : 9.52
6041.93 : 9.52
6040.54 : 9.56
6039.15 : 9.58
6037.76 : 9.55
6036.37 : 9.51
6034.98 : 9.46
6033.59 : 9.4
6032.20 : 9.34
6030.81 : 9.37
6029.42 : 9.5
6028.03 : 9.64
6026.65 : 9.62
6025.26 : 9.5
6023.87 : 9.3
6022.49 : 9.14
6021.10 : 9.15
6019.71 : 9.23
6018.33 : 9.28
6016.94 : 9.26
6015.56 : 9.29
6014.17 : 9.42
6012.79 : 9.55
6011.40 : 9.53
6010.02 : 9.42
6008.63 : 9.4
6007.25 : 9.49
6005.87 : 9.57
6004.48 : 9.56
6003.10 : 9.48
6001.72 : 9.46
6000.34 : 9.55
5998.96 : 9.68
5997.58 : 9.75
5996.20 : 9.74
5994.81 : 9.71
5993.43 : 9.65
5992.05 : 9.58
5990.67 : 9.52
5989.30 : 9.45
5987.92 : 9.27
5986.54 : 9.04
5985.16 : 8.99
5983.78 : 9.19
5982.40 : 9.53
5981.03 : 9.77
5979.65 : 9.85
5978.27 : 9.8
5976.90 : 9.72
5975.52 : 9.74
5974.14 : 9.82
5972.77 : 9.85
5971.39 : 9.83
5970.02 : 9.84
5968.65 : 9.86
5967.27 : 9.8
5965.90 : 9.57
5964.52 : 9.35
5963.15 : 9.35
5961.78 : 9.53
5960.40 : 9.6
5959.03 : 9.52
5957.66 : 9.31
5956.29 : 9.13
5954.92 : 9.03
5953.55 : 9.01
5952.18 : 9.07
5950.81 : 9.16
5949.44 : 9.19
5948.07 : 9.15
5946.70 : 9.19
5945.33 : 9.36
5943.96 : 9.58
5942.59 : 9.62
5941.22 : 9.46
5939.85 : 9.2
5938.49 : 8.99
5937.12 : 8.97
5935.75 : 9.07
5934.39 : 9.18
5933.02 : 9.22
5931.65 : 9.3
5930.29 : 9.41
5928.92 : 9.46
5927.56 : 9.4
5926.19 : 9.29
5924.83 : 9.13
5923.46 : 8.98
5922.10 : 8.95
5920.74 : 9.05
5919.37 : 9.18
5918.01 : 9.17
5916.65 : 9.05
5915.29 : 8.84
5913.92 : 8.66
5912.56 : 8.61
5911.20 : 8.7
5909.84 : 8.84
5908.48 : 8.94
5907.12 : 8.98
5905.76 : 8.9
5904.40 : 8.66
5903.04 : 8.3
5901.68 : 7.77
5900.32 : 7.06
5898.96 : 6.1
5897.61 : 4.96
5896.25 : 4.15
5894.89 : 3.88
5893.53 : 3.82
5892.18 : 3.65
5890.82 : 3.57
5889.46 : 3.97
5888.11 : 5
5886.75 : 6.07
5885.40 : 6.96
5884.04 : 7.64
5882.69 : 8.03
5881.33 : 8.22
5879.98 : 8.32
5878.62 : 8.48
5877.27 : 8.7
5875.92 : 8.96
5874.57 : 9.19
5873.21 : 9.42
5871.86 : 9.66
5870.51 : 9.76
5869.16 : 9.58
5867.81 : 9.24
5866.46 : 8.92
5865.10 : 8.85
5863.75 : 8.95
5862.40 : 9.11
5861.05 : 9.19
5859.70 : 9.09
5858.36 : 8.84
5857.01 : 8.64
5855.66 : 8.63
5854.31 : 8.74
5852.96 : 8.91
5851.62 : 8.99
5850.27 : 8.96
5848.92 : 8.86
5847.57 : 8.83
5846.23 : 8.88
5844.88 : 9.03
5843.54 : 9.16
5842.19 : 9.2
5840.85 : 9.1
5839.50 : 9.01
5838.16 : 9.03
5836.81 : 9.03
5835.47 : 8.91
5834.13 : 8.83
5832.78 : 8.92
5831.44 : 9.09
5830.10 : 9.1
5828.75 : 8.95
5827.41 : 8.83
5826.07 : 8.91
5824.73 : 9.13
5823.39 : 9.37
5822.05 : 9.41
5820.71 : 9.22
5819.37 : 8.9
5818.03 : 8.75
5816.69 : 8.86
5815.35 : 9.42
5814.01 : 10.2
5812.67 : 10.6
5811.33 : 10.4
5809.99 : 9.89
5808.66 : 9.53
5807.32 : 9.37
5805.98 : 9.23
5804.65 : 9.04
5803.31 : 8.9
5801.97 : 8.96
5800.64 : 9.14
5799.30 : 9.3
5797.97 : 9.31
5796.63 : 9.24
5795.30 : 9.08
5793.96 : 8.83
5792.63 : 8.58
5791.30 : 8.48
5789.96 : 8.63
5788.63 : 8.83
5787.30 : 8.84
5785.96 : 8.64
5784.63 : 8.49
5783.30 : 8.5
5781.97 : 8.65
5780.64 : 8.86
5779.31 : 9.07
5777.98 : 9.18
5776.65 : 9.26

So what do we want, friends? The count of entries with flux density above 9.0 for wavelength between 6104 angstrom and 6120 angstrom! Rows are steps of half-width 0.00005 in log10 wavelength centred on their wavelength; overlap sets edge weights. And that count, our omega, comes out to 11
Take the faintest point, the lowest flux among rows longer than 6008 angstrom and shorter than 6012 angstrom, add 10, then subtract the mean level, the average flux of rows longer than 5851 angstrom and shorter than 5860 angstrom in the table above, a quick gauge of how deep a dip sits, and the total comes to 10.6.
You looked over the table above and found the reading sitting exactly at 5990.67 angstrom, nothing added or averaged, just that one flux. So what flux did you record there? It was 9.52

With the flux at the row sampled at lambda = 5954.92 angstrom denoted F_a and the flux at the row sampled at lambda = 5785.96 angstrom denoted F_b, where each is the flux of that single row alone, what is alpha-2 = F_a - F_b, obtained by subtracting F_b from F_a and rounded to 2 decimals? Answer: 0.39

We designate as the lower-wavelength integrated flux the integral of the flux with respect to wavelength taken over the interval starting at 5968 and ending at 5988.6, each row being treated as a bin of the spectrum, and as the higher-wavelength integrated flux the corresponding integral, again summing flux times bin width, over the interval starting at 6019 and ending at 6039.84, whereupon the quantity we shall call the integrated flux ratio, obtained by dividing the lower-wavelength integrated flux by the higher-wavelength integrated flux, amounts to 1.01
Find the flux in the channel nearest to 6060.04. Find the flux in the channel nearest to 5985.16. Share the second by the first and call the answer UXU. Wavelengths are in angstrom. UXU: 0.912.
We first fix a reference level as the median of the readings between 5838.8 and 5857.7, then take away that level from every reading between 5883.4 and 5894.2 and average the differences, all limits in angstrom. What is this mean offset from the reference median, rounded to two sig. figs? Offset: -3.9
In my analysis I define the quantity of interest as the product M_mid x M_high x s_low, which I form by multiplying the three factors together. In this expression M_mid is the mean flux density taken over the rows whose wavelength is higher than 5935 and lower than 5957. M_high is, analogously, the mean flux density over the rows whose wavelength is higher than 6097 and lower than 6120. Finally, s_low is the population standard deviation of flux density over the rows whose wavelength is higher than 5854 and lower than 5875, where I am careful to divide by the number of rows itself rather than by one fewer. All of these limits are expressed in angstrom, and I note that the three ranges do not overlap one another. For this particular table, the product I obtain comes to 30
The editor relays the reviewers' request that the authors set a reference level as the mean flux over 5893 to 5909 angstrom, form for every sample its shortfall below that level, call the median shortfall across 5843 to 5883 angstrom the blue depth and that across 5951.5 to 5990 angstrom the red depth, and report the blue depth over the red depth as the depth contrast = 0.78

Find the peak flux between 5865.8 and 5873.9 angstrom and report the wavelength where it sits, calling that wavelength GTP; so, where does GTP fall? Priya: 5870.51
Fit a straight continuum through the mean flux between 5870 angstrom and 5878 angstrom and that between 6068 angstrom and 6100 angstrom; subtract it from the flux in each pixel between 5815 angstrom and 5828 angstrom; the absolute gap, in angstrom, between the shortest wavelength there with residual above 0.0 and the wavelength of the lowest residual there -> 2.7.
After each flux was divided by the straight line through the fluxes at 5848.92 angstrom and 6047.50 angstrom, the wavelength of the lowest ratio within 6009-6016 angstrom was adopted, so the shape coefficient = 6015.56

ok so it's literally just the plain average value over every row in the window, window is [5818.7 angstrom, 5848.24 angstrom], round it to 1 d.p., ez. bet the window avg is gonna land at 9.0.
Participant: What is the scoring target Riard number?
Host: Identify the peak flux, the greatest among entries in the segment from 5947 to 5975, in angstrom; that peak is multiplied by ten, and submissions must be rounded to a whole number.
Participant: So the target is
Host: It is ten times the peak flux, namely 99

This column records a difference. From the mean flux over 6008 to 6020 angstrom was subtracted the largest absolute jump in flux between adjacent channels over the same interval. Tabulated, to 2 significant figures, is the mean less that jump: 9.2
